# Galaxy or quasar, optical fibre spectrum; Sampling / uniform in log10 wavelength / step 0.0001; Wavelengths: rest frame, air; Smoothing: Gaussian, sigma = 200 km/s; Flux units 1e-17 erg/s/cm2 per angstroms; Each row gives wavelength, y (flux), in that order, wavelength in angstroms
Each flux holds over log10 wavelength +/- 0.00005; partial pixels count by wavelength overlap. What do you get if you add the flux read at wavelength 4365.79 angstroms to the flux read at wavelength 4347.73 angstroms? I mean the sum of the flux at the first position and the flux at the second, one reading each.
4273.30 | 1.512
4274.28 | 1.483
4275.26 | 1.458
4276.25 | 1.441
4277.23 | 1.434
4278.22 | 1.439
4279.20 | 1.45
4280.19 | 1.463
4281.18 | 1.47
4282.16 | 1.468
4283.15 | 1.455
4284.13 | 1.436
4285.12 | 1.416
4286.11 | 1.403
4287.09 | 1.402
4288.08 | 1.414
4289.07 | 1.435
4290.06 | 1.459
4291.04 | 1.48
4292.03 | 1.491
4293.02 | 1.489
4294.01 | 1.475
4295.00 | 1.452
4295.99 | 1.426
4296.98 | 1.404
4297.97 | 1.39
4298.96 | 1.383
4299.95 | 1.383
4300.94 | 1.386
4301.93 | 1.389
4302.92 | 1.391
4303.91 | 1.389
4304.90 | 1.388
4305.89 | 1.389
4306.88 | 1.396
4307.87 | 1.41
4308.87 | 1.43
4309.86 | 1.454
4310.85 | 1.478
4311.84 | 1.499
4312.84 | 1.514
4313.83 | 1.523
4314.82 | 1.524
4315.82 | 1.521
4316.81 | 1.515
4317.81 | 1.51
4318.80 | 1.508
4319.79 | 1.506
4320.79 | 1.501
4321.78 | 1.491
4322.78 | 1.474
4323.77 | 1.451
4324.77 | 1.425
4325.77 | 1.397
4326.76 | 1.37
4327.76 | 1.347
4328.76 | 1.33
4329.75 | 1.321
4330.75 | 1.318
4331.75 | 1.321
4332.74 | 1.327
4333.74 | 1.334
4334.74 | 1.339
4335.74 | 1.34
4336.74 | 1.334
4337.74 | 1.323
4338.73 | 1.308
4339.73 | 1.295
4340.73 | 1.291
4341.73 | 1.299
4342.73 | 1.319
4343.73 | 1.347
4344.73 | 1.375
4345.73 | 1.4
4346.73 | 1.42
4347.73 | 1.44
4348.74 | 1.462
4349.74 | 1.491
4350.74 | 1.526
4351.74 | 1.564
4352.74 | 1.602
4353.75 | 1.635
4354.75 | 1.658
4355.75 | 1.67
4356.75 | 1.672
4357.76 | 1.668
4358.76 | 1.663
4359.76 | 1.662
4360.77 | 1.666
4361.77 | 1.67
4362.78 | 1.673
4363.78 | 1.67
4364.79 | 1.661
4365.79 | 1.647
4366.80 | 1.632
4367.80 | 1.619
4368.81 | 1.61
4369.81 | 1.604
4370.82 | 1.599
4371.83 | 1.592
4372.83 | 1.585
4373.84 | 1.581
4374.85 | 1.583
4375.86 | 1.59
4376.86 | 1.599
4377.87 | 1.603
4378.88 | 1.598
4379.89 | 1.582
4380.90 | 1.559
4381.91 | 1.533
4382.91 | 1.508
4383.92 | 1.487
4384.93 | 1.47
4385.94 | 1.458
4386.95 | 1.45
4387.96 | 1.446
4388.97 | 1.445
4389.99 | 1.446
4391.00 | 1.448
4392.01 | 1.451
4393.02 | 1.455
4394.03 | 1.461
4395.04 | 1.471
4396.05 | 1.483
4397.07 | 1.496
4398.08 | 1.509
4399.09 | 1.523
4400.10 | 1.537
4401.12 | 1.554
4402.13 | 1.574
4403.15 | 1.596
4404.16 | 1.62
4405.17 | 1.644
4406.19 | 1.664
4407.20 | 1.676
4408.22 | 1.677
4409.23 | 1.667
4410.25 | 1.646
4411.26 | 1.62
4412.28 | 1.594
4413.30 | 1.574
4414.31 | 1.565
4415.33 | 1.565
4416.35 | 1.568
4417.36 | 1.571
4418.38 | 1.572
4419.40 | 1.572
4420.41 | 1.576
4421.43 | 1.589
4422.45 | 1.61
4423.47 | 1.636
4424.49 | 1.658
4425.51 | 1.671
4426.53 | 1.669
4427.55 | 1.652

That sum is 3.09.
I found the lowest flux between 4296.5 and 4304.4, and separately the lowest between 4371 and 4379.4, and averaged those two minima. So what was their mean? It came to 1.48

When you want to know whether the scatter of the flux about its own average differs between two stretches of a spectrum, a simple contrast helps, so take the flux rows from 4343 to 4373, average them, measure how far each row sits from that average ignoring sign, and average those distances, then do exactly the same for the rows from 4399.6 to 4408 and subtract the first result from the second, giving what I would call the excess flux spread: -0.04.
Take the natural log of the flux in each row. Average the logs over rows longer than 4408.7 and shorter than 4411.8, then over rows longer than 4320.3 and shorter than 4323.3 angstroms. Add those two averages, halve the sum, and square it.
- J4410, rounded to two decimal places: 0.20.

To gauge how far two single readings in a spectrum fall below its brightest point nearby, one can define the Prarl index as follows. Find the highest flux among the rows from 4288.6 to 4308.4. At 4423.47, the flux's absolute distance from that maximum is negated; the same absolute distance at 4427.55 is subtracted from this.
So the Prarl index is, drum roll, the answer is -0.31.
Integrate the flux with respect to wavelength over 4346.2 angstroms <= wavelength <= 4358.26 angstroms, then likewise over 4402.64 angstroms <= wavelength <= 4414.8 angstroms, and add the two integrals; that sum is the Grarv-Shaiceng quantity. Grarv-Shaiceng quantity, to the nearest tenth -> 38.7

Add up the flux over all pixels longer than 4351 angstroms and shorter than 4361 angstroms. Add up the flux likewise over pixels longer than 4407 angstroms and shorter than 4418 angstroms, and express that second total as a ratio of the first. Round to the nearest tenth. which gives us 1.1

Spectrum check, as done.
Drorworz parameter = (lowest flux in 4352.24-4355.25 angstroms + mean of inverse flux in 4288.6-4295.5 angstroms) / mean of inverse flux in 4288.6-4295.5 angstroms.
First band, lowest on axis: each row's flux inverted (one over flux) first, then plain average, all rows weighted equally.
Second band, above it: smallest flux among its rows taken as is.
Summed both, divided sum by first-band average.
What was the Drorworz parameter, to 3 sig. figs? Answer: 3.35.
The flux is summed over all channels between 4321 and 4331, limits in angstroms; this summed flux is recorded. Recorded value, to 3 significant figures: 13.9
